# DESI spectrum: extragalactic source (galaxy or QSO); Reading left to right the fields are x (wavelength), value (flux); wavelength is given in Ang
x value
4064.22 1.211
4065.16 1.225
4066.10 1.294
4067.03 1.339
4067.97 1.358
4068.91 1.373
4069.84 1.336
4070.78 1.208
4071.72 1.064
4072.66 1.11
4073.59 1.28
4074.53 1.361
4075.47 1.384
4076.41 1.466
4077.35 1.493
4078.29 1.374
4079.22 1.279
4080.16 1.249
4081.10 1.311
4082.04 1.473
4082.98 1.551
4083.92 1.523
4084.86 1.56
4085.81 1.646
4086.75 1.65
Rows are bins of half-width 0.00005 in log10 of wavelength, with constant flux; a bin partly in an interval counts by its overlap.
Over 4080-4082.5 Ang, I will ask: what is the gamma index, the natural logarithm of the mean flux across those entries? 0.30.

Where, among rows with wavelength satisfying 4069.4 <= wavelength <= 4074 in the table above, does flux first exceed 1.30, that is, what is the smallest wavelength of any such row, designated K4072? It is 4069.84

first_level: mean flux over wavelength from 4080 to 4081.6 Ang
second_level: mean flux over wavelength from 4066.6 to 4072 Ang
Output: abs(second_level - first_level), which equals 0.00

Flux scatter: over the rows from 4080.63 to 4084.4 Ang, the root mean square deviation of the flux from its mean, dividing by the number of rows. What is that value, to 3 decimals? 0.093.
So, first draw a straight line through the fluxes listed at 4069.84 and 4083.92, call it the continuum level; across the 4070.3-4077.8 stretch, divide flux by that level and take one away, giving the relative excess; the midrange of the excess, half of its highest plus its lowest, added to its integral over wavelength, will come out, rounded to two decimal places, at -0.62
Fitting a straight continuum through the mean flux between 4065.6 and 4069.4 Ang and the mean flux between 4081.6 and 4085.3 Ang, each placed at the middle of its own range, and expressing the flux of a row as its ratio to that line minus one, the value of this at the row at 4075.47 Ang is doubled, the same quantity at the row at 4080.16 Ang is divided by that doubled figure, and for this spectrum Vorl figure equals 2.3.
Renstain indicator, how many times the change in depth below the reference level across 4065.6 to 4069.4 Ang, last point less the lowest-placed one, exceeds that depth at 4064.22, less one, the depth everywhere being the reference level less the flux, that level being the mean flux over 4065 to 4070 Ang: -1.7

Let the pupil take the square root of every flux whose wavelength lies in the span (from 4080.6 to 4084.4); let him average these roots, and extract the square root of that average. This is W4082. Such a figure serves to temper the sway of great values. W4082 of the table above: 1.10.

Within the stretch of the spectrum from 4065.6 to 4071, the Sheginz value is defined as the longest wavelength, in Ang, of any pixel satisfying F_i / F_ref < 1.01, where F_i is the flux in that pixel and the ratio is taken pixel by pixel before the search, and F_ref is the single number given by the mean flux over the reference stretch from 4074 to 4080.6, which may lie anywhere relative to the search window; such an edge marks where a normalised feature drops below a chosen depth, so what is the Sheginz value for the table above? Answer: 4070.78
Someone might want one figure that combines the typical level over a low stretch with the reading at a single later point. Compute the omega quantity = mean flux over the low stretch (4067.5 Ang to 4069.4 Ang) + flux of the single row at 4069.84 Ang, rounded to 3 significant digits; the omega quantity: 2.70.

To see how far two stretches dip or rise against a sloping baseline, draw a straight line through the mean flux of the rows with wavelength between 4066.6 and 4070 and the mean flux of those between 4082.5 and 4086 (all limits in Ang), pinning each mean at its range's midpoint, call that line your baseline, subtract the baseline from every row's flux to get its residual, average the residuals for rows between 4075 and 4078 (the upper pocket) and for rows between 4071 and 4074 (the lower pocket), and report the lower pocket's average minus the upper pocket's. -0.24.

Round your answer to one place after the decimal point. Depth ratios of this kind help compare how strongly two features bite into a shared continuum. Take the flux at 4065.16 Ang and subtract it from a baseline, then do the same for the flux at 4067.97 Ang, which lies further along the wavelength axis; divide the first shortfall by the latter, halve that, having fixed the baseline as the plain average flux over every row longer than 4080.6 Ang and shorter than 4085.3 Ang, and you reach 1.0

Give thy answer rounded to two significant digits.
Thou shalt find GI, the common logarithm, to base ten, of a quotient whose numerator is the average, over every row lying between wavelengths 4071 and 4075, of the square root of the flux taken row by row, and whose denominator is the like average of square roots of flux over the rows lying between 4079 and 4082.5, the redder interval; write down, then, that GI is -0.022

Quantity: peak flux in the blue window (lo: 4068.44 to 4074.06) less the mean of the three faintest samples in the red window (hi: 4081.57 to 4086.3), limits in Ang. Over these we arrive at -0.14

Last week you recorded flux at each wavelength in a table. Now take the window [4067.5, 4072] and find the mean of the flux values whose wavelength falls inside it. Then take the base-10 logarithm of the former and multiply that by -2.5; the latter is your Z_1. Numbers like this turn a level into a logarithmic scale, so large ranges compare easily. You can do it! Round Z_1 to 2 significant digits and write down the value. -0.26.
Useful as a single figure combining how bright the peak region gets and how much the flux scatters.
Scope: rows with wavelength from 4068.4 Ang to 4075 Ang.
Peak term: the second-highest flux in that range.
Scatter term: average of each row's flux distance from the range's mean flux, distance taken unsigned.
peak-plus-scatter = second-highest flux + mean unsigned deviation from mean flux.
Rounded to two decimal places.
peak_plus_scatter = 1.46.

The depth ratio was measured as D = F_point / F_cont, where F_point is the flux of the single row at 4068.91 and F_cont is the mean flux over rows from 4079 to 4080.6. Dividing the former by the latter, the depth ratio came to 1.09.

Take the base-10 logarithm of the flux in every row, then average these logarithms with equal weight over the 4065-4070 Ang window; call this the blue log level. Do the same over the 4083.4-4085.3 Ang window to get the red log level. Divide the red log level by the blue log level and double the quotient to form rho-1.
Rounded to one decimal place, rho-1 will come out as 3.1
